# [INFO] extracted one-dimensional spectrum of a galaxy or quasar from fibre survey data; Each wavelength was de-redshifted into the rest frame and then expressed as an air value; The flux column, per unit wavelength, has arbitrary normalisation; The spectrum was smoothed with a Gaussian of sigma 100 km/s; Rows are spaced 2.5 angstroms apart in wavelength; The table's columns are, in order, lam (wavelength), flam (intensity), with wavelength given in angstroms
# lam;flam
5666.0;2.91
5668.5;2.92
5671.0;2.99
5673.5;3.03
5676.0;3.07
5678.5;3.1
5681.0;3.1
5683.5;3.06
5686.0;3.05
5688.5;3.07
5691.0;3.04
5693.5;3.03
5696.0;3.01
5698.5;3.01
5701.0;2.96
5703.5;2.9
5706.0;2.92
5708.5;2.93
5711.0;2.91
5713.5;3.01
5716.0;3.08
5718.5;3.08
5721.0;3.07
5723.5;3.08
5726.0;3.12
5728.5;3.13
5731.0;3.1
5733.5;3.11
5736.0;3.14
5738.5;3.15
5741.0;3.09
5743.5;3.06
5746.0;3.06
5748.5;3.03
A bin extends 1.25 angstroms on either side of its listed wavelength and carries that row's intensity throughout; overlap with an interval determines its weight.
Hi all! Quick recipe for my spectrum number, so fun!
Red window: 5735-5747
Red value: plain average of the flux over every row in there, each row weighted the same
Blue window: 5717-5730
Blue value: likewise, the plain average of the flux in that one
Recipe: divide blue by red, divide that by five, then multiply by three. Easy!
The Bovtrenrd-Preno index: 0.599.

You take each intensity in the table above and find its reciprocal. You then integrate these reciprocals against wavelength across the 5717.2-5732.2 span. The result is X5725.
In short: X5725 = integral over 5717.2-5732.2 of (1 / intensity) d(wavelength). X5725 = 4.8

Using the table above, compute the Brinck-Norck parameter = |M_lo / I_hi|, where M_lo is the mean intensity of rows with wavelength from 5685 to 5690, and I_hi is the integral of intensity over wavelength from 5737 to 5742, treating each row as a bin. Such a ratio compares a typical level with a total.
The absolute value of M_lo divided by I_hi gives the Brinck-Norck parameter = 0.20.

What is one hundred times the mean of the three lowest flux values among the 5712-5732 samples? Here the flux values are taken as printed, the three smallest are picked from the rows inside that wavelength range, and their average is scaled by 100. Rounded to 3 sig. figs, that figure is 305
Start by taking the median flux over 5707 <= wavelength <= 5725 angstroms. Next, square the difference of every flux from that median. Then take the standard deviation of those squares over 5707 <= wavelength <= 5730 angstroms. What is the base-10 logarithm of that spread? -2.0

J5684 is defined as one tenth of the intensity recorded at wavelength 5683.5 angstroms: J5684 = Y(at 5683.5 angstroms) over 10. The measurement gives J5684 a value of 0.306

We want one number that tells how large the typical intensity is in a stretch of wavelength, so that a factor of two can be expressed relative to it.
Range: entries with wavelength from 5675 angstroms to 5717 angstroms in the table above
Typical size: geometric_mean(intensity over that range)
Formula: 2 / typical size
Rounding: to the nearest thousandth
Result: 0.664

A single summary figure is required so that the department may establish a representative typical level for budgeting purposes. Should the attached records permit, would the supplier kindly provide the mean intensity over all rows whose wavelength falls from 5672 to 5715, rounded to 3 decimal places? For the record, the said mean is 3.012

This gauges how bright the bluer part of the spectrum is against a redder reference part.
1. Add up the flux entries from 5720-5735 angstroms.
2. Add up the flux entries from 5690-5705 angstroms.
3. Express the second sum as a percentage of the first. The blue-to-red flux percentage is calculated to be 96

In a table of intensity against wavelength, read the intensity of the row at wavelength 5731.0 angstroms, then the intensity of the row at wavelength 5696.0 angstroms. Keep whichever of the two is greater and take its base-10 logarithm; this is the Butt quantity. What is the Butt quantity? 0.491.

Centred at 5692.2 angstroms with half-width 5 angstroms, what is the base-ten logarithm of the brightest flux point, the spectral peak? 0.487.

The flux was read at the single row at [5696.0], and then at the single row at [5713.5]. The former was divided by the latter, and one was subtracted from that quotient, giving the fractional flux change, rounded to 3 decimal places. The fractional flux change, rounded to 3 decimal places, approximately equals 0.000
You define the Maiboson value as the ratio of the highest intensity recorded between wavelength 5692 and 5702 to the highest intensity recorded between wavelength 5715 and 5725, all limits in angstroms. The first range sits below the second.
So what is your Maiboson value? 0.984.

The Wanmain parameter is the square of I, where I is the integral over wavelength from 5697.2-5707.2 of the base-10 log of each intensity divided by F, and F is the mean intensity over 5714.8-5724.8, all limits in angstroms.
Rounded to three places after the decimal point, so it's 0.035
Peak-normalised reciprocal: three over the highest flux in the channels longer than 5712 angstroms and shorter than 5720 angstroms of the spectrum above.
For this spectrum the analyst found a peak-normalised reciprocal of 0.974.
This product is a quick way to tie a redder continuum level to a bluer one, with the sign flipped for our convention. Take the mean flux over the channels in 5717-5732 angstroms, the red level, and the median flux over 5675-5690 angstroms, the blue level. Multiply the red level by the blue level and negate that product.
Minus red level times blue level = -9.5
